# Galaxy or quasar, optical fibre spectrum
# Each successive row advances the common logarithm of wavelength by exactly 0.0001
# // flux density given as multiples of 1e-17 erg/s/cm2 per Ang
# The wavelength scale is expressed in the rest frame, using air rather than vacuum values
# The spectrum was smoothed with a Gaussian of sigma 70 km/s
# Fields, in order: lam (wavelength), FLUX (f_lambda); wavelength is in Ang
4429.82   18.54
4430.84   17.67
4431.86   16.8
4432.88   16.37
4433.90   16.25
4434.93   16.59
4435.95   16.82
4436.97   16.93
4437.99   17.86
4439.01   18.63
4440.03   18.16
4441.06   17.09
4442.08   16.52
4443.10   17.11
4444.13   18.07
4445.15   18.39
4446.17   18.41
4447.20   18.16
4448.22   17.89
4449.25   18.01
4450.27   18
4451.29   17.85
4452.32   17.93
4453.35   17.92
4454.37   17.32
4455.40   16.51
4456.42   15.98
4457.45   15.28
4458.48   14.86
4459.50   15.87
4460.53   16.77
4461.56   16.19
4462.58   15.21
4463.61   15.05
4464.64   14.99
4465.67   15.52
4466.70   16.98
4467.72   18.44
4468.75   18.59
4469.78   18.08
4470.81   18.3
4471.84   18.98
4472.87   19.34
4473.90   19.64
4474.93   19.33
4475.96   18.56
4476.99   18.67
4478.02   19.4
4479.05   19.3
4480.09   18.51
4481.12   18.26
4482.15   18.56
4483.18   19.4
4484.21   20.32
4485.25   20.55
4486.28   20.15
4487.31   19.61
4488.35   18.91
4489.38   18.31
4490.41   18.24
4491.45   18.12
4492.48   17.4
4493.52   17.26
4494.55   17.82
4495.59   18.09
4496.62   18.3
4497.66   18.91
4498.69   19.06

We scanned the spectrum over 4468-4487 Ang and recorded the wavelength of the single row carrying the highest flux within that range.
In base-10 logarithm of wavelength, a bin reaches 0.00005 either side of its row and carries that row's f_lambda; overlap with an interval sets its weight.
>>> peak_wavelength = 4485.25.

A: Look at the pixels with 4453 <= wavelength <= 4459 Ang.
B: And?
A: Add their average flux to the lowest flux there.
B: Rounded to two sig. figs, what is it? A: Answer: 31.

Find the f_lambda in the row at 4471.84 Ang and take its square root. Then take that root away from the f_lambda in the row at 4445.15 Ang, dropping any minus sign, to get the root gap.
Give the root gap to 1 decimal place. 14.0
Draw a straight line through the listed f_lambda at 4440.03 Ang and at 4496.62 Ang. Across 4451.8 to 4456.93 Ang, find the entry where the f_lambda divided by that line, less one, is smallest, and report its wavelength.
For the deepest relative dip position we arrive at 4456.42 Ang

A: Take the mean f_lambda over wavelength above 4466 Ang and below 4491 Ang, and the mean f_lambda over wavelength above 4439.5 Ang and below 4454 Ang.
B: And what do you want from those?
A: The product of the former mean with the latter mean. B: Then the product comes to 337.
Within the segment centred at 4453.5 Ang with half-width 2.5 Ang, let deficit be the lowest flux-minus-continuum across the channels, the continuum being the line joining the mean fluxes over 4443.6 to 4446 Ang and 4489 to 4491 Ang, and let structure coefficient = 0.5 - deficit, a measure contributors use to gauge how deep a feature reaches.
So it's 2.2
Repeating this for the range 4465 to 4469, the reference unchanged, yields 3.2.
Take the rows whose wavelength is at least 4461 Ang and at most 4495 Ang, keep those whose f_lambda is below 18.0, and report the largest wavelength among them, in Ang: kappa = 4494.55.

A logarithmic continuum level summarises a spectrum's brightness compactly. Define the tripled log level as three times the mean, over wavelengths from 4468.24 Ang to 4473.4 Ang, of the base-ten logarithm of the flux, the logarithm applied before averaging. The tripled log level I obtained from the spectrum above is 3.81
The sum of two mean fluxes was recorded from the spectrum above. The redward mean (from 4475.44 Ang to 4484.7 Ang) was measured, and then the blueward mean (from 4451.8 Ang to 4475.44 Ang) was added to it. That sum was 36.1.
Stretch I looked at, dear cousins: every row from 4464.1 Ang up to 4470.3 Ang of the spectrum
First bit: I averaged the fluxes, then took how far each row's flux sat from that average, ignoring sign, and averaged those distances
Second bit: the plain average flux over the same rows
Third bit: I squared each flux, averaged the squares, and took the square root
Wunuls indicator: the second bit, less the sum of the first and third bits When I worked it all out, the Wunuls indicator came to -1.33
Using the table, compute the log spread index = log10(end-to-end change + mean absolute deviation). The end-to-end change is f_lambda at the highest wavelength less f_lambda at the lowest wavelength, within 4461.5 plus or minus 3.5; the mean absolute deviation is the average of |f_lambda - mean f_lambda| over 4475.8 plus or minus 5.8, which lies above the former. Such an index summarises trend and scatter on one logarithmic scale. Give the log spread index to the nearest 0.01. -0.25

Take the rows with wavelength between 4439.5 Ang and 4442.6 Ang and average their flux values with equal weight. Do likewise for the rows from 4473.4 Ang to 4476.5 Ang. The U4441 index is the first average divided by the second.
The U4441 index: 0.90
